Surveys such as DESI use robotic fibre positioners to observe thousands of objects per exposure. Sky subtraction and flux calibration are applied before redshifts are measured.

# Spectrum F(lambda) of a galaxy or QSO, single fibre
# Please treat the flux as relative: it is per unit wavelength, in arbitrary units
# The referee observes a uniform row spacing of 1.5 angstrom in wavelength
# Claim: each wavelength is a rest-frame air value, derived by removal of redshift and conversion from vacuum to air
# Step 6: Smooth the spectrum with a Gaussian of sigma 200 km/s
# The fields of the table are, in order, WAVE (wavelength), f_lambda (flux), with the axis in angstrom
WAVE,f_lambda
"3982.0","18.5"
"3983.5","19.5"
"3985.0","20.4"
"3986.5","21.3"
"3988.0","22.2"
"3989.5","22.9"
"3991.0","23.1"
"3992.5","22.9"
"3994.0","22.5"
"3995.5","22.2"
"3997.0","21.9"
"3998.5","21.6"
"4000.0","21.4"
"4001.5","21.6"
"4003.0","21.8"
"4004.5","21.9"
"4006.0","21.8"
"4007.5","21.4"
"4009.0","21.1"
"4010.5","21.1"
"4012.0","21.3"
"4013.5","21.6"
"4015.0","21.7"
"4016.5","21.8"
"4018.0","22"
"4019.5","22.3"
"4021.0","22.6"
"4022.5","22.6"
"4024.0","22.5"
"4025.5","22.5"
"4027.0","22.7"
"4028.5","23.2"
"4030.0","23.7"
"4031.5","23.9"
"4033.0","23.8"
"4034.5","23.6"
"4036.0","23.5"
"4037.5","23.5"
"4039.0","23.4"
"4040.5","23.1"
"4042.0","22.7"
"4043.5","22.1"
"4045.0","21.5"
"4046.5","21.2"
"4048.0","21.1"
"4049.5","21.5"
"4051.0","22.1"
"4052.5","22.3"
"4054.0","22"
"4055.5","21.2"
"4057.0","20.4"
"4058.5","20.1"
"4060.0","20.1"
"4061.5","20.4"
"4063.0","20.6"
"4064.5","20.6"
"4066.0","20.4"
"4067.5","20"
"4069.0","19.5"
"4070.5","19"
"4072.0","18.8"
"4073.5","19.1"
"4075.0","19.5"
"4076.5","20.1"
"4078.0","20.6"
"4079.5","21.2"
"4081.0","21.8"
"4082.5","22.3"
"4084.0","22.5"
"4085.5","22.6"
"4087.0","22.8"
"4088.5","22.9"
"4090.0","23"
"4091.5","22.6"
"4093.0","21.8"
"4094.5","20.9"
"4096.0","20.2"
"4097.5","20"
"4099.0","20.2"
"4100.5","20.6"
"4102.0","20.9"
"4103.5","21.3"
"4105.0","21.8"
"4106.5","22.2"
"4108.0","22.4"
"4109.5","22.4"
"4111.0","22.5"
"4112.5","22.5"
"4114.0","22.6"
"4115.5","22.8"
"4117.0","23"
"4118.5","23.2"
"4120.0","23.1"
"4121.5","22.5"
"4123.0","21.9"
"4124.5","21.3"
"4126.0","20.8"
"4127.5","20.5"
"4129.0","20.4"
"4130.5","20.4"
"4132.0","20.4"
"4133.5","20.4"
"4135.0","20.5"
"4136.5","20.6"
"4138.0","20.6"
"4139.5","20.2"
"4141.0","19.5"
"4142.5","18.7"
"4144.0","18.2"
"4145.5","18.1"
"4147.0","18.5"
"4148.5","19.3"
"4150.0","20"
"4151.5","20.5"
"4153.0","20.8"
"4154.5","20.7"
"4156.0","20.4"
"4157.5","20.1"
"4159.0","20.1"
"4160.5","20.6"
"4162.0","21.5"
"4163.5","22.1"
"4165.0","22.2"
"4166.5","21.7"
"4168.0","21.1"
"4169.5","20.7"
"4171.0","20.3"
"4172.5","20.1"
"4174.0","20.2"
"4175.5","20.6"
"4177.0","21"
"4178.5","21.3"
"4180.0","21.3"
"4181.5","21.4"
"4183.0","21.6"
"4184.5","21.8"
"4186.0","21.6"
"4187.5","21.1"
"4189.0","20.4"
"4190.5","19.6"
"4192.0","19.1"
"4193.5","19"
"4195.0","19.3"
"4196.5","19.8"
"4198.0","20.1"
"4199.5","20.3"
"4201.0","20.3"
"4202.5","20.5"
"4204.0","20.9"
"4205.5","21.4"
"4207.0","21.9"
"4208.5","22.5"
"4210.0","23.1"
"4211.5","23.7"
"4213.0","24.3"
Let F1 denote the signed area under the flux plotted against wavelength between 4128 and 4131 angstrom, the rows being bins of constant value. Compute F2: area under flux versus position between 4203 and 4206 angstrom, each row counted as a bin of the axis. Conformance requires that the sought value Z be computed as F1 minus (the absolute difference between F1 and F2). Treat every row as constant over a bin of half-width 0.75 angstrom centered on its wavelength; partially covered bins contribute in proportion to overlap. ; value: 59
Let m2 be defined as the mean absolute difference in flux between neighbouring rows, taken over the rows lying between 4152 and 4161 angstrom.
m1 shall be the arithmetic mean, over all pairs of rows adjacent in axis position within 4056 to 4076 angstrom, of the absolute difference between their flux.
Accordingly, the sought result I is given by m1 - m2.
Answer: 0.035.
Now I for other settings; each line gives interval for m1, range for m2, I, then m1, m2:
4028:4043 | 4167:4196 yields -0.111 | 0.211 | 0.32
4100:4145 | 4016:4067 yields -0.003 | 0.276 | 0.28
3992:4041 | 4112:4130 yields -0.112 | 0.206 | 0.32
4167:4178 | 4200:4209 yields -0.123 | 0.317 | 0.44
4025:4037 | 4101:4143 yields -0.010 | 0.257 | 0.27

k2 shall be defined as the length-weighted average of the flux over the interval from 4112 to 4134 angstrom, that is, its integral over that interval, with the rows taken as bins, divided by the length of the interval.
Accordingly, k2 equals 21.7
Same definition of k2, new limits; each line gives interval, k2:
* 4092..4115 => 21.5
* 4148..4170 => 20.8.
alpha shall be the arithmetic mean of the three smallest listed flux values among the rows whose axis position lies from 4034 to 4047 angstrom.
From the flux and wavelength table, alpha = 21.6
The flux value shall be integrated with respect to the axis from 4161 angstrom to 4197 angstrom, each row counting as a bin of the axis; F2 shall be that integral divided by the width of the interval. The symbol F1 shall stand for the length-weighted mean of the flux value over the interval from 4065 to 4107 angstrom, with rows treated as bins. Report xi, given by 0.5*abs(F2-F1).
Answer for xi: 0.11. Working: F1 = 21.0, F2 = 20.8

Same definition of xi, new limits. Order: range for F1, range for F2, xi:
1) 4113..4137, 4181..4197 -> 0.56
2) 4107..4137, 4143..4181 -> 0.64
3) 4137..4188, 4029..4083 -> 0.44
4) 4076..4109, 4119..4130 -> 0.04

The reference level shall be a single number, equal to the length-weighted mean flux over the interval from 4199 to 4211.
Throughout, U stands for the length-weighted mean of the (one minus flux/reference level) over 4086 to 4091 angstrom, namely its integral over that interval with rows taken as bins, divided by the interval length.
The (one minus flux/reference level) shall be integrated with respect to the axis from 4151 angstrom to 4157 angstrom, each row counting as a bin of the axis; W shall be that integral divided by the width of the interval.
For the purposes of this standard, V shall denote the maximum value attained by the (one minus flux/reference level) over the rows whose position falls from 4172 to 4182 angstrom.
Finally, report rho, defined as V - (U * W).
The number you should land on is 0.065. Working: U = -0.07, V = 0.062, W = 0.040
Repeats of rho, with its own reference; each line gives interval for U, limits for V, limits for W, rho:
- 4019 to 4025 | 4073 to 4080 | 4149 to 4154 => 0.111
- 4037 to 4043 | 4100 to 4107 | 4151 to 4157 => 0.042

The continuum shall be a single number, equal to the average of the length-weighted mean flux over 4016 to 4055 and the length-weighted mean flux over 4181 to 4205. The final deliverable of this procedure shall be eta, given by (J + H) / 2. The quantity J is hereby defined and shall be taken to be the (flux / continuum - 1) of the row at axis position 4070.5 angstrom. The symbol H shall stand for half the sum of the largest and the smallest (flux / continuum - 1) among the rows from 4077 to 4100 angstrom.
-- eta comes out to -0.058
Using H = 0.00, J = -0.12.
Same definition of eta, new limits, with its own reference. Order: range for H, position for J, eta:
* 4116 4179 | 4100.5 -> -0.041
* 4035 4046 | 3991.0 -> 0.060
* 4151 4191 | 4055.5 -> -0.021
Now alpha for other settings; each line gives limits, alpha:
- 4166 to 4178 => 20.2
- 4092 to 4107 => 20.1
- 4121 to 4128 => 20.9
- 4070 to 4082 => 19.0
